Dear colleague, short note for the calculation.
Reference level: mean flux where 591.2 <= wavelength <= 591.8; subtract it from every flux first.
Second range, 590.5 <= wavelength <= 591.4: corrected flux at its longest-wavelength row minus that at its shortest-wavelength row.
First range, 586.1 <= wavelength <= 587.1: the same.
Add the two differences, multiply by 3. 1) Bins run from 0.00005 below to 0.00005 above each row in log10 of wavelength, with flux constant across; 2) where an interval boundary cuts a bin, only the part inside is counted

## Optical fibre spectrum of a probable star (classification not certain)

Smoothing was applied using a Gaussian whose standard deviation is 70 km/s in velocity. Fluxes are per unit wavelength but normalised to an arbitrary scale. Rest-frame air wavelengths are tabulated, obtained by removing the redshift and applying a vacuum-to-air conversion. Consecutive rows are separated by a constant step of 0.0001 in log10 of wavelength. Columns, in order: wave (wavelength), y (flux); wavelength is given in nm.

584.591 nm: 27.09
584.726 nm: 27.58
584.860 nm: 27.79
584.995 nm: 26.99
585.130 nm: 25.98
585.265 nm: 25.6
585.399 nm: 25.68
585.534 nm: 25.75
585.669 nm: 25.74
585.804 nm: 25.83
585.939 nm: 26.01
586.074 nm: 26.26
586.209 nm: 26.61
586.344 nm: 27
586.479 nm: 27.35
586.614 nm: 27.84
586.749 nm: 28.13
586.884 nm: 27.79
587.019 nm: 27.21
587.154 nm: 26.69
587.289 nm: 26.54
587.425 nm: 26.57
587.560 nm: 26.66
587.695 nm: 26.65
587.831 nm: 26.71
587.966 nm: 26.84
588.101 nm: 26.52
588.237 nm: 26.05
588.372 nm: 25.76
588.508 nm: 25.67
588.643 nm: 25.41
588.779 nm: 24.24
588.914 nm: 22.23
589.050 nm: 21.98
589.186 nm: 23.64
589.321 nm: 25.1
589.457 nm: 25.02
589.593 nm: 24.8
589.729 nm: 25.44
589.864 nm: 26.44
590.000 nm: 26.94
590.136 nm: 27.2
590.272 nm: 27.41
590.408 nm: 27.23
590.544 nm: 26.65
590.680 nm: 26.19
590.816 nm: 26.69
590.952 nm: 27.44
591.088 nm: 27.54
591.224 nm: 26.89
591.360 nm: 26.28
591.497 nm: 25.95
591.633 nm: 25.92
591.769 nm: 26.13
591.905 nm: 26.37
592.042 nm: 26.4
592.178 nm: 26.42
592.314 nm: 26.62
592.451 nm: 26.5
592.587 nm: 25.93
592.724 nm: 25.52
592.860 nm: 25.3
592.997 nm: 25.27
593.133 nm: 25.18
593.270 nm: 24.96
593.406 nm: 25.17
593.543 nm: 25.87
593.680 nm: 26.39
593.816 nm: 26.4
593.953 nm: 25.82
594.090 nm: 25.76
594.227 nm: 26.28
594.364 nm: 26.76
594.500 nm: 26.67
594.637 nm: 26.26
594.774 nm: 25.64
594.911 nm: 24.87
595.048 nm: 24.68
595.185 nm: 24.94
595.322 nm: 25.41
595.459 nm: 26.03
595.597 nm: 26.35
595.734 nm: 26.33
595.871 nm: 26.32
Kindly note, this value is 1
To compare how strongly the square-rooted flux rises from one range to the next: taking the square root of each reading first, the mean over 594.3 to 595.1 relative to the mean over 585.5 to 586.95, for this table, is 0.98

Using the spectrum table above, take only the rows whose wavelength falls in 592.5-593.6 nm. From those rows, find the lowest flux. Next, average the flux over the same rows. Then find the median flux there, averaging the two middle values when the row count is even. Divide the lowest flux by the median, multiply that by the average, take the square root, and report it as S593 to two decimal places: 5.01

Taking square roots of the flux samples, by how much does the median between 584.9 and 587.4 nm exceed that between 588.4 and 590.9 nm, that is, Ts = 0.10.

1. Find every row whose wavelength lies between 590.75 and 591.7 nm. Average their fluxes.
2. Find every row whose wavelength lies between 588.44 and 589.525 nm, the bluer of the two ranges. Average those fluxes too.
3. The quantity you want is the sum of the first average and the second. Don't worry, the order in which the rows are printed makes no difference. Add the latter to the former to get 50.8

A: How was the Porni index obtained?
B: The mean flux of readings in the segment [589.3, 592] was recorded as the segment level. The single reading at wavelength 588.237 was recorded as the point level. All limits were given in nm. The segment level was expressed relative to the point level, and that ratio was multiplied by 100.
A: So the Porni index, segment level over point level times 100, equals 101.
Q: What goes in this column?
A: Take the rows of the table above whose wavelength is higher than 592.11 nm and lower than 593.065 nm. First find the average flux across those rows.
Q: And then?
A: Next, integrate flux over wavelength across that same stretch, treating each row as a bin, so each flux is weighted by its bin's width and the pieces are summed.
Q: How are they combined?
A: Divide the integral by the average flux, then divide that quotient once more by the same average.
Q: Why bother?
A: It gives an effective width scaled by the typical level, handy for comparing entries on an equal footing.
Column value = 0.0368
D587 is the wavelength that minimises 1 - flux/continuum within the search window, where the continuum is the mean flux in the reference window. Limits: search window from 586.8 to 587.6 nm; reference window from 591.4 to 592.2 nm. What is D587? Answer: 586.884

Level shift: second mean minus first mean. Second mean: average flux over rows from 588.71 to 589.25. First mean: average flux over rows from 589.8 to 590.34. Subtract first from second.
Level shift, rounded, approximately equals -4.0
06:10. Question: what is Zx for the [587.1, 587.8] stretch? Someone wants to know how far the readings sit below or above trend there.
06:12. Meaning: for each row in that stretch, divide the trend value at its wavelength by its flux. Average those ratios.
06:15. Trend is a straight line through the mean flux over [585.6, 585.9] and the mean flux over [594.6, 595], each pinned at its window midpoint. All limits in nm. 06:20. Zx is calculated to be 0.97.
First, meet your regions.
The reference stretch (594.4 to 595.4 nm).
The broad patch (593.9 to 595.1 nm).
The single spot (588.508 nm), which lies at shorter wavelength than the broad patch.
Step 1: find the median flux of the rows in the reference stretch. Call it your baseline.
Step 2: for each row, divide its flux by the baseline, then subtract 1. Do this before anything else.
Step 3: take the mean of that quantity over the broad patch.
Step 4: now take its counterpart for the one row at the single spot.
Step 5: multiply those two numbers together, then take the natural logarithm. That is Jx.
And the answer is -8.6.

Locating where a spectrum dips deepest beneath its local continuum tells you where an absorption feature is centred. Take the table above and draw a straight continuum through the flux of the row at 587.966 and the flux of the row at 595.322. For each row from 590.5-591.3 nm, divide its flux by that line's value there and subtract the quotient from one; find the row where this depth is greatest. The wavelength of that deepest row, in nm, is 590.680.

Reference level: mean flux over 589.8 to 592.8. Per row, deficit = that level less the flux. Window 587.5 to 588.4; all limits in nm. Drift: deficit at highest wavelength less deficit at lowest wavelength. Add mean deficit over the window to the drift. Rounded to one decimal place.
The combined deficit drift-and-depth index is 1.0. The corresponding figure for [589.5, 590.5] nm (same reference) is -2.3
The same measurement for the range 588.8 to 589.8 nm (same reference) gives -0.7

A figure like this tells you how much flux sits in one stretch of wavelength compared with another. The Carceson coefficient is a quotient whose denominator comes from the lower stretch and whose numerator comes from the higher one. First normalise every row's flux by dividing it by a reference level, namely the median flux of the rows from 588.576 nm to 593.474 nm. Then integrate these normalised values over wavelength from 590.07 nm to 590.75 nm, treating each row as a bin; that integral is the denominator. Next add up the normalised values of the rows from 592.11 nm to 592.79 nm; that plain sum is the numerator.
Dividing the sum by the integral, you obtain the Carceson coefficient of 7.15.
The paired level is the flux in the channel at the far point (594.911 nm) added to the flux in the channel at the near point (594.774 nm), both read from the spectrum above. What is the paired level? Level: 50.5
